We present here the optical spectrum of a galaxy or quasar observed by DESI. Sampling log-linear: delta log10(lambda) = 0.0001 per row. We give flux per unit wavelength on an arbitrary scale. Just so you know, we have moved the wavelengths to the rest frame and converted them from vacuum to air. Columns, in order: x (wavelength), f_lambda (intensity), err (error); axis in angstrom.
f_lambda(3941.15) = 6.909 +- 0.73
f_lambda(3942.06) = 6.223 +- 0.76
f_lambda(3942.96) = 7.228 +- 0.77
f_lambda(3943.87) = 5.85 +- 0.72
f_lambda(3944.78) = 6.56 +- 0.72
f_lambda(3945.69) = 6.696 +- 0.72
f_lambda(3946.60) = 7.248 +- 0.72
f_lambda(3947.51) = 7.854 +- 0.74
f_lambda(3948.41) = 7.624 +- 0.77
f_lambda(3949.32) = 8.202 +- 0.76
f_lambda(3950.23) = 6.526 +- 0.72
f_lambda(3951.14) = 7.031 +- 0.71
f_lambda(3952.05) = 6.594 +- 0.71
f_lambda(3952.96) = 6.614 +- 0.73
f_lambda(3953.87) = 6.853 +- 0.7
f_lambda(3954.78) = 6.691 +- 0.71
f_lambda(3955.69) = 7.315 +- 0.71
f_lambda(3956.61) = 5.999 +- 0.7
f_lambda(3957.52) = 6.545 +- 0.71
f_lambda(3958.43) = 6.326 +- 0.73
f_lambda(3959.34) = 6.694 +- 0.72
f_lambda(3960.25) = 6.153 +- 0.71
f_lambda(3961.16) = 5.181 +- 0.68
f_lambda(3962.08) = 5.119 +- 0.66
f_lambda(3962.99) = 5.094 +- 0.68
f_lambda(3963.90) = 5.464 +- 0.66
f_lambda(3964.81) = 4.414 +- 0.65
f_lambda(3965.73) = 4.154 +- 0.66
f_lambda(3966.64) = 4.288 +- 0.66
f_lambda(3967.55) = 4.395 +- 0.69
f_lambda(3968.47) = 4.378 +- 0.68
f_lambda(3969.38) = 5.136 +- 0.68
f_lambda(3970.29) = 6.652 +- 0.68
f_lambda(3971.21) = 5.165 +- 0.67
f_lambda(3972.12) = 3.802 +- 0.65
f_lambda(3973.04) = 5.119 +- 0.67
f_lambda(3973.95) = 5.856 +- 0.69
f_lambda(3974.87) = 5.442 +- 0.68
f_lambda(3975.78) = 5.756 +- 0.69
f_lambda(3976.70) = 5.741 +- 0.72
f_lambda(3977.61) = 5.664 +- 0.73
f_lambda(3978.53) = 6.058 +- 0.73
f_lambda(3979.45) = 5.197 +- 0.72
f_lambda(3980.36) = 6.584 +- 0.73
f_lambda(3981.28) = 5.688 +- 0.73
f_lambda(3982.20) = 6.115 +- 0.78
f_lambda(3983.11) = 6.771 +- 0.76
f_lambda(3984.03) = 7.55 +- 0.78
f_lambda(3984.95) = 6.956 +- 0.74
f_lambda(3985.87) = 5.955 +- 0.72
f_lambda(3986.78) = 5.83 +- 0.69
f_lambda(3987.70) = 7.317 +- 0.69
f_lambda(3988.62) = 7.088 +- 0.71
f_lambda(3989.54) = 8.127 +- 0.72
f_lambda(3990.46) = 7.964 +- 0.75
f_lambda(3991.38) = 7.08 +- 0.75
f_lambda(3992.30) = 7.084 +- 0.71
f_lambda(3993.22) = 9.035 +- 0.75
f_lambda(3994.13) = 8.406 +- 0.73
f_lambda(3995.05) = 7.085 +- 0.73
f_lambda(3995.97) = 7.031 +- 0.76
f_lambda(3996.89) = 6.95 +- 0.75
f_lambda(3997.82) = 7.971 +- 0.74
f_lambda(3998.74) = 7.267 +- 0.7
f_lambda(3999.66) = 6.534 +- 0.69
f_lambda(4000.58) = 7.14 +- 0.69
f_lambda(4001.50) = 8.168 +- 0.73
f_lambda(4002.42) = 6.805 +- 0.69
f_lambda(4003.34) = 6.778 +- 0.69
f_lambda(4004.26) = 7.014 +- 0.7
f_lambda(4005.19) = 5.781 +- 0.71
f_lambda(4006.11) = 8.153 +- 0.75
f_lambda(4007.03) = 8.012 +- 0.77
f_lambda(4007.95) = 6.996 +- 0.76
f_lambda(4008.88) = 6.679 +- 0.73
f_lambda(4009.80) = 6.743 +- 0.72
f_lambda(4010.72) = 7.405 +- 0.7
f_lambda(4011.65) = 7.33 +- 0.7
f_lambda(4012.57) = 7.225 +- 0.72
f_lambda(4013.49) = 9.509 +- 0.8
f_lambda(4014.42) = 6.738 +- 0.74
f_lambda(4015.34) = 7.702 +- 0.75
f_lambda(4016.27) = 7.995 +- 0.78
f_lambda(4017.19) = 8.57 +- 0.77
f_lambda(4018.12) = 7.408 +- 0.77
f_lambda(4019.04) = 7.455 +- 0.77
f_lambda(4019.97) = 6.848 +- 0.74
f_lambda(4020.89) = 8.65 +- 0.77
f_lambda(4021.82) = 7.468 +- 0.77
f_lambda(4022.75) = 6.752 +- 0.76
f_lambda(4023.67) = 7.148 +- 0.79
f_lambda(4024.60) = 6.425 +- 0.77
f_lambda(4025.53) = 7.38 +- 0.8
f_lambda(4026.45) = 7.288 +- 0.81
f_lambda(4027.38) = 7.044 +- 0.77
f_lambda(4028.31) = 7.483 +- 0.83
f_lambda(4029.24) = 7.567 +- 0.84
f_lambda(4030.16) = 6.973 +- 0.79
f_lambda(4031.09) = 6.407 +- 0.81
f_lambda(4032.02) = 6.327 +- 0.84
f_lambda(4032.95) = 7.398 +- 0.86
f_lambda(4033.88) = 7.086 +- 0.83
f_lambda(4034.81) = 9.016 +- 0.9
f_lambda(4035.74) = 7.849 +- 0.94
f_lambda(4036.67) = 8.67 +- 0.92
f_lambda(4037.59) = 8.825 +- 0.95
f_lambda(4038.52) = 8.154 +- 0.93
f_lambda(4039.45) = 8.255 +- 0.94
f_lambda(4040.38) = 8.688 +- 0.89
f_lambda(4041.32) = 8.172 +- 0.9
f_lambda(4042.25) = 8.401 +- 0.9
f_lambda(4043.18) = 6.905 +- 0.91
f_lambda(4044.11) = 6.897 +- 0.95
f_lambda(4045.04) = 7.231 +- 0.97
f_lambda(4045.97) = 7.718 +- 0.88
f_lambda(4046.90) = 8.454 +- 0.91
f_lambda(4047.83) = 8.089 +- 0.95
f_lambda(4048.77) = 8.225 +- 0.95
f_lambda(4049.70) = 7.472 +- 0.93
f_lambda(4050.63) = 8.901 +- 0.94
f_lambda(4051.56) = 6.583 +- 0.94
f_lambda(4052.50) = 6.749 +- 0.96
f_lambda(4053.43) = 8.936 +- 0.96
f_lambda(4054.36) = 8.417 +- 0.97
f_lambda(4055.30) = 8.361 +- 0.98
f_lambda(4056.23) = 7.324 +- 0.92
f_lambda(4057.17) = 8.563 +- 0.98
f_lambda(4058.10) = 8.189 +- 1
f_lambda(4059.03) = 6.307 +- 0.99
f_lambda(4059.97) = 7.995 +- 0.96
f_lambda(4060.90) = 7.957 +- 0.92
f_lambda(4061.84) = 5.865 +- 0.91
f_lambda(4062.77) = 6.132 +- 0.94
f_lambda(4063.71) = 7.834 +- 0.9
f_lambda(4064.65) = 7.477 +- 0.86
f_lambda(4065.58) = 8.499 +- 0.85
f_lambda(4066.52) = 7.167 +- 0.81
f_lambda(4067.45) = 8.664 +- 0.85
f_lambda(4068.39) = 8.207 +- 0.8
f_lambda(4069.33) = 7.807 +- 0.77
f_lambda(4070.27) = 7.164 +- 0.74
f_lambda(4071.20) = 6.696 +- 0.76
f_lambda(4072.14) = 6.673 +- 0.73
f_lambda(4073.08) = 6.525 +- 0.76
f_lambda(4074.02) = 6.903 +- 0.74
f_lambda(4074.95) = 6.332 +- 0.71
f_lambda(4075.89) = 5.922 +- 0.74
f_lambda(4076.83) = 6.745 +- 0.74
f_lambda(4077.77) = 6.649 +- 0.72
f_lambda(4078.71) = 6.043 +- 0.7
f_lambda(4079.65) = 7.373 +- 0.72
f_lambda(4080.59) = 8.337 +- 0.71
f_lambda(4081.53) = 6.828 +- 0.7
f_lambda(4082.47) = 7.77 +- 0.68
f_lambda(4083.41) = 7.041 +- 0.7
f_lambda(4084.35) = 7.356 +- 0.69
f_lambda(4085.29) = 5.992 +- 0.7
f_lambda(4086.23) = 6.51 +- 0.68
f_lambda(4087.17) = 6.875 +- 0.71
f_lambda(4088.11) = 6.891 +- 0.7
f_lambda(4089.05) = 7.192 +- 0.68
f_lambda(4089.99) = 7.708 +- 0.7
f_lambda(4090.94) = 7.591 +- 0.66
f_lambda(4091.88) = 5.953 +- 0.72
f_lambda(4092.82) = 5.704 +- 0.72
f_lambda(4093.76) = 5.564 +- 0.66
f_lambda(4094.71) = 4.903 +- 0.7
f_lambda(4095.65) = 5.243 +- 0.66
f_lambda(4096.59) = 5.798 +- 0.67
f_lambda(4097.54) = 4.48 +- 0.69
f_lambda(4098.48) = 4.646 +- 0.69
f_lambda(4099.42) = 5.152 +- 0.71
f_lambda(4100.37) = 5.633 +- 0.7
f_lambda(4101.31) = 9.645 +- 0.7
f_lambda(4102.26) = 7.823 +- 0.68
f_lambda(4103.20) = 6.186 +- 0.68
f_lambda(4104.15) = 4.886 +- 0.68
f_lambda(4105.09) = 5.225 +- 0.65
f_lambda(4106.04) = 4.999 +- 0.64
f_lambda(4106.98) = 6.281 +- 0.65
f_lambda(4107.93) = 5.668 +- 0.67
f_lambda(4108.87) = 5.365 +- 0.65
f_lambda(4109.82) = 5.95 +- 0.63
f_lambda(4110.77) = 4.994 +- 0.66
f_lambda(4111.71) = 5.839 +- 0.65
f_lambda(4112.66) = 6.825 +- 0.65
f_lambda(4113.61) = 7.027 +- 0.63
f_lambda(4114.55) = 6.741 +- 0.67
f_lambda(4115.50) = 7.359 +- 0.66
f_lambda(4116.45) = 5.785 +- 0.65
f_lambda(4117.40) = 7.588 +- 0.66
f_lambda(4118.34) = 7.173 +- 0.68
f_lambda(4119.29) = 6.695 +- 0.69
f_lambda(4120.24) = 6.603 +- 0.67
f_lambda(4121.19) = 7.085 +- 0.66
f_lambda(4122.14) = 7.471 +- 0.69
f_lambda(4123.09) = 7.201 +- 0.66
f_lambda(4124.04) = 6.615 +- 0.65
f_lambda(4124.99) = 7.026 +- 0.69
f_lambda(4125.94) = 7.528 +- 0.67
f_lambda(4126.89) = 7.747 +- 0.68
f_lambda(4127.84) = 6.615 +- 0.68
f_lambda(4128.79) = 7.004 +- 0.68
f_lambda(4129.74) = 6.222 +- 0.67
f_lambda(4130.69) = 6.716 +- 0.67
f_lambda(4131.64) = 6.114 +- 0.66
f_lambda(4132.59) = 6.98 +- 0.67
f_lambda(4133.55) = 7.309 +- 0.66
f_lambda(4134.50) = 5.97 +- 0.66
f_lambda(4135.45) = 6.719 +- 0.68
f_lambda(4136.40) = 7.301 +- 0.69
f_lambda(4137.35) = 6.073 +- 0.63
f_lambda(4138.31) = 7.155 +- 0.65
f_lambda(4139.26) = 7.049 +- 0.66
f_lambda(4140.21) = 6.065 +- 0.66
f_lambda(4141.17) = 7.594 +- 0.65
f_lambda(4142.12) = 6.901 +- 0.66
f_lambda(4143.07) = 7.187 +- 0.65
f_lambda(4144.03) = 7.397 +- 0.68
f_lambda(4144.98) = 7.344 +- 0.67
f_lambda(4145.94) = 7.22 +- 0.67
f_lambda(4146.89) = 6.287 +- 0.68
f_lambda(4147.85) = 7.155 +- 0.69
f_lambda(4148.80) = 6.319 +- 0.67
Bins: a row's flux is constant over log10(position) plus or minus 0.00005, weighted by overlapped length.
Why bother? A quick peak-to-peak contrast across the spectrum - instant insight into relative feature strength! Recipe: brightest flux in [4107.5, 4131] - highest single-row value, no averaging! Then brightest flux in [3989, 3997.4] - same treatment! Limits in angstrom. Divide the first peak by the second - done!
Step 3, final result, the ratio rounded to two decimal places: 0.86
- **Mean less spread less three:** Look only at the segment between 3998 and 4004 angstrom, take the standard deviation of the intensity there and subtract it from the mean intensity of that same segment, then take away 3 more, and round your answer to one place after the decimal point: 3.6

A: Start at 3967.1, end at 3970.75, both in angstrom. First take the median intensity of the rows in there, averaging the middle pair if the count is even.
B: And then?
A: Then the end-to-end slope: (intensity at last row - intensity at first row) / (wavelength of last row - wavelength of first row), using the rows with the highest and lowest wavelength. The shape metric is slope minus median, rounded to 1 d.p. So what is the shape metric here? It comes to -3.9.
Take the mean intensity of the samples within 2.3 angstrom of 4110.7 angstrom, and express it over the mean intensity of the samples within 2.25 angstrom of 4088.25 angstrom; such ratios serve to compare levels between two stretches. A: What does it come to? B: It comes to 0.82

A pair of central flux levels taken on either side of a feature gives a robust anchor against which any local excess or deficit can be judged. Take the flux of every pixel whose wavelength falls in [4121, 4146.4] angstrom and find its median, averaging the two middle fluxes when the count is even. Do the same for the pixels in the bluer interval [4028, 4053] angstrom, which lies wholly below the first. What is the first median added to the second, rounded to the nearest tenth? 14.8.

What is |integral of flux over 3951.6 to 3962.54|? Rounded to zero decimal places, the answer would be 69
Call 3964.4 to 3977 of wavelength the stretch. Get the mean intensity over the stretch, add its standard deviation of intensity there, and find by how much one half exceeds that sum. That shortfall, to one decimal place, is -5.3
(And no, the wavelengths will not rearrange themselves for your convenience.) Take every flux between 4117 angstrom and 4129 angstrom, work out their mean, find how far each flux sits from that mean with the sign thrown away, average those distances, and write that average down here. 0.32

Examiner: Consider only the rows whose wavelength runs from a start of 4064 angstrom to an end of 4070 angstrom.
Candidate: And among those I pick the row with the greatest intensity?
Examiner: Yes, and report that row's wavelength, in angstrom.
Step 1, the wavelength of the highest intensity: 4067.45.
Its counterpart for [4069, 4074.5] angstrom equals 4069.33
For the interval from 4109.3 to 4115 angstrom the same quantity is 4113.61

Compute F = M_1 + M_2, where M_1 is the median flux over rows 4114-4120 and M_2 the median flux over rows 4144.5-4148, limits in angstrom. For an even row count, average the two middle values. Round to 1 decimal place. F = 14.1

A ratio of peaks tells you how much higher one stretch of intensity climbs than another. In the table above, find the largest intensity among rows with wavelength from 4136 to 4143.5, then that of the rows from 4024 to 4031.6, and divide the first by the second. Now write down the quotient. 1.00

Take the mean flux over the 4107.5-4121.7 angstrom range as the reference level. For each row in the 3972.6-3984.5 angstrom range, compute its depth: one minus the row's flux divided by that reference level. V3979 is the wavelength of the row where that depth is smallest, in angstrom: 3984.03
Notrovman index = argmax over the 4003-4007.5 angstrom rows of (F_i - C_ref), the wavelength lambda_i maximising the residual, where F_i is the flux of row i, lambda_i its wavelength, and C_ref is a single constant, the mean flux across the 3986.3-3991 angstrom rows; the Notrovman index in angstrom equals 4006.11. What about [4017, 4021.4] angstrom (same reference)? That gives 4020.89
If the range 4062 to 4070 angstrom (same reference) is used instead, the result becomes 4067.45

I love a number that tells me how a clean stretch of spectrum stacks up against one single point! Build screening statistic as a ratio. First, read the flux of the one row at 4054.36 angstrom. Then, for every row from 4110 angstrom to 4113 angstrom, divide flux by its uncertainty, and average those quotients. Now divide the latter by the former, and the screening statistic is 1.07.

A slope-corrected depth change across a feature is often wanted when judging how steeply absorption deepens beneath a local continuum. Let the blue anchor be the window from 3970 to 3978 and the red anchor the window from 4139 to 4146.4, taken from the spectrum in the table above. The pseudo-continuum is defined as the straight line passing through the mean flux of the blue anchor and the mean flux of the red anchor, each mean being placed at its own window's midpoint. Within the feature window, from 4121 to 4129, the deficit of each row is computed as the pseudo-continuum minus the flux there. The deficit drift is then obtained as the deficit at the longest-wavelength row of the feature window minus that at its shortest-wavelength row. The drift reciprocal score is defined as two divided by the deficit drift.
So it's 13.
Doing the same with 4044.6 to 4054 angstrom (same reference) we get -1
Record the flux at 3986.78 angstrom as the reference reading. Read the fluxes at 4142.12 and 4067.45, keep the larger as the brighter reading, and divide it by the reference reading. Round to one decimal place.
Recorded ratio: 1.5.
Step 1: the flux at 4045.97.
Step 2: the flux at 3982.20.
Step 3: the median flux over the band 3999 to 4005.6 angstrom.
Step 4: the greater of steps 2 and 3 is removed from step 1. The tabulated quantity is 0.91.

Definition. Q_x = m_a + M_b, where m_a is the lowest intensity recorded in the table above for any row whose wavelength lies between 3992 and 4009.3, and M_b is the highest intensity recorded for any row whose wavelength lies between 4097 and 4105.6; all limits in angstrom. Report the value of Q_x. 15.4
